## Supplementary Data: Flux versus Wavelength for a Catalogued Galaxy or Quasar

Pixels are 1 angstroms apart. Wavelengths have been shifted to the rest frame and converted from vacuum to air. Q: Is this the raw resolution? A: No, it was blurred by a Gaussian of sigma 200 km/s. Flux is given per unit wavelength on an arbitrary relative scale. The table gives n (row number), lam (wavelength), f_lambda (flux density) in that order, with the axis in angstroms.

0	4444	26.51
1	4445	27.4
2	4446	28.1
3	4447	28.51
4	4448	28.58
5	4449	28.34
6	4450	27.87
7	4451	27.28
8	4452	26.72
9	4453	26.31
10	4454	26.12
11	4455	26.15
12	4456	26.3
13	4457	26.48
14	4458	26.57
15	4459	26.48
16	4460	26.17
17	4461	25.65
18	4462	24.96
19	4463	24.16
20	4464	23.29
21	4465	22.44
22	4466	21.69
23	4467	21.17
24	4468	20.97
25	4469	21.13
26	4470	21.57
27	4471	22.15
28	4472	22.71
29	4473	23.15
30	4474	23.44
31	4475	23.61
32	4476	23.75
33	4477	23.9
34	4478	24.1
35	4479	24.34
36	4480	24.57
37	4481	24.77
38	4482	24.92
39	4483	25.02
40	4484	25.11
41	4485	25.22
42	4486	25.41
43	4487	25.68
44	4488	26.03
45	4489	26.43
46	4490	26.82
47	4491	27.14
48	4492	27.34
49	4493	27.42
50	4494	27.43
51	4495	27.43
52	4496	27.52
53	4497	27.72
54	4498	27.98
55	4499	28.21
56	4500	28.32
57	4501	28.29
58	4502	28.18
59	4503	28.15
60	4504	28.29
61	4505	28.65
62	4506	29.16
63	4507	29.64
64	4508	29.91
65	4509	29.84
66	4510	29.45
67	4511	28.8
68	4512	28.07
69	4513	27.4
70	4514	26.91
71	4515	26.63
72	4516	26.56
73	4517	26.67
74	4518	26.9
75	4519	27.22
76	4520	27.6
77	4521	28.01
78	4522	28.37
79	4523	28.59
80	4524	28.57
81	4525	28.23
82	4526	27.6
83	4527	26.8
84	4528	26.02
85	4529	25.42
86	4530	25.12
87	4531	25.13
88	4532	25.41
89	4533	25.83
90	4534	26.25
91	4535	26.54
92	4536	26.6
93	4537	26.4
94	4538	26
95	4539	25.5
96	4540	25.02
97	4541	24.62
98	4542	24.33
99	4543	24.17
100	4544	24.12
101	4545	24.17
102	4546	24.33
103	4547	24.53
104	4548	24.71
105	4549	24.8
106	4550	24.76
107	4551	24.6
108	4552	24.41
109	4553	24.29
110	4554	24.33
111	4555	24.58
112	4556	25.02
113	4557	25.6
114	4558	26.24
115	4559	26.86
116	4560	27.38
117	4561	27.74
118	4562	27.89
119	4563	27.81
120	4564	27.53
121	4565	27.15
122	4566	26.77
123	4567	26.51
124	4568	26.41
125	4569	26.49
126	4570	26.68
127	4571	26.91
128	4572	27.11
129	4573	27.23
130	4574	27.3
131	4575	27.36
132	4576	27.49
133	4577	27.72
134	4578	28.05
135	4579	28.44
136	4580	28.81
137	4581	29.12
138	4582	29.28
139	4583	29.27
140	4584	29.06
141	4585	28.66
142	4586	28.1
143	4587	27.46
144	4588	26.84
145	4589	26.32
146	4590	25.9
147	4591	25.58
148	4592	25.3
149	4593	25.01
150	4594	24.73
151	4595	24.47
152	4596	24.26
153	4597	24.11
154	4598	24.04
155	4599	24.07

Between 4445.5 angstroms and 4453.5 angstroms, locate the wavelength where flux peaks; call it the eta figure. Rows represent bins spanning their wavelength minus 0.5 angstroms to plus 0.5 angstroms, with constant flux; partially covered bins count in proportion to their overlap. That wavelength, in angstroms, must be 4448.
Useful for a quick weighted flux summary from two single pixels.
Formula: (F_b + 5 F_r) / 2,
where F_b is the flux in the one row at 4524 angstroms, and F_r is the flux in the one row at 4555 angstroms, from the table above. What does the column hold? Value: 76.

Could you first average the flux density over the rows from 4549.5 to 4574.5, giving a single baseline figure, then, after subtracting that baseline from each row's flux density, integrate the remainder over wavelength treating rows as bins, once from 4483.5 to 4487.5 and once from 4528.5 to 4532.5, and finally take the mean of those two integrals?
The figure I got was -4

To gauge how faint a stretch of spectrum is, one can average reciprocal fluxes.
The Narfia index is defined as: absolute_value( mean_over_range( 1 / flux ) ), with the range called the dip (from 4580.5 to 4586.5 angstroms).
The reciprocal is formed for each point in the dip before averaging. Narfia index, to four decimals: 0.0346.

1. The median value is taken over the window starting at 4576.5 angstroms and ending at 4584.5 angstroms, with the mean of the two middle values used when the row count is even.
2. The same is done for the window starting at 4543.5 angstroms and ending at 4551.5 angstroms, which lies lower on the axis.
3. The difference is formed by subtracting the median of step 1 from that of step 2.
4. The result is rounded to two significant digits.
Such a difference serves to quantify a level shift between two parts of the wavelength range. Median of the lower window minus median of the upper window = -4.4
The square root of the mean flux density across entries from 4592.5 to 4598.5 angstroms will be 4.94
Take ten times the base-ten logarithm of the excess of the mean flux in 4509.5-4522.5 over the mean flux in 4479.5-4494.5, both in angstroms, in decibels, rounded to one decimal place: 2.1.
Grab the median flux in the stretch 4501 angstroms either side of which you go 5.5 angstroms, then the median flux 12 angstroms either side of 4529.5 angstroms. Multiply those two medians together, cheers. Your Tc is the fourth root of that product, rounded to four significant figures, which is 5.227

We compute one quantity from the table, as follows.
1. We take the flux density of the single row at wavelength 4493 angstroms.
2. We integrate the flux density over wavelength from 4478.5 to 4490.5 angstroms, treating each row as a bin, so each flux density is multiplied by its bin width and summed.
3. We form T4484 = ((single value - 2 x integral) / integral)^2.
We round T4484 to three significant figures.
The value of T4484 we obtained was 3.65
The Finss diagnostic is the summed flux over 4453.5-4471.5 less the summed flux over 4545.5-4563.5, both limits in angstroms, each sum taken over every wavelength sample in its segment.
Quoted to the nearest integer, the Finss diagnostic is -26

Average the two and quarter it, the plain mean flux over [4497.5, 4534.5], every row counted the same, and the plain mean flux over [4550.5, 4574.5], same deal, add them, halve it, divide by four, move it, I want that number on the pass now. 6.75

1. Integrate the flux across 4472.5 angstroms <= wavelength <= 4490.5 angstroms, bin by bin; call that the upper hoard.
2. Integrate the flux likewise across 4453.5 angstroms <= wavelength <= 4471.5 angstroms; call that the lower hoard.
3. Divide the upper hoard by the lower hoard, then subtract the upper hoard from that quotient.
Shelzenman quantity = -445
